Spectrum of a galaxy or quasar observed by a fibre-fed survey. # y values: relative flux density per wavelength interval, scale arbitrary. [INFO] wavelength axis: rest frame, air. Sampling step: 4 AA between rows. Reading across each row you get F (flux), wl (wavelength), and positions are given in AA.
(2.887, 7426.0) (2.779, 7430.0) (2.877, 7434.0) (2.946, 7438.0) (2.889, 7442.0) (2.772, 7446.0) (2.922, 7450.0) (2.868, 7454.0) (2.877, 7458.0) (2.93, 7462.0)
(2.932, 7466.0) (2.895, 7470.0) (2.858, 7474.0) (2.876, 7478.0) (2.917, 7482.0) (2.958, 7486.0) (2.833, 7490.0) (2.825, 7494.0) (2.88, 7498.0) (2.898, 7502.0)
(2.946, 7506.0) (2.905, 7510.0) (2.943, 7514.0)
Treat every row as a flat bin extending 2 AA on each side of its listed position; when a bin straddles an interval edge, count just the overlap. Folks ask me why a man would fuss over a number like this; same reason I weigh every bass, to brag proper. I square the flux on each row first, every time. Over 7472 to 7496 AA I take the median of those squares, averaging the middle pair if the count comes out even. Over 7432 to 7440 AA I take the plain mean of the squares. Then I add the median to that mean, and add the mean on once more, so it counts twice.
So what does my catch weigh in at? 25.2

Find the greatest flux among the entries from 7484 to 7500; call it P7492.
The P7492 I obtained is 2.958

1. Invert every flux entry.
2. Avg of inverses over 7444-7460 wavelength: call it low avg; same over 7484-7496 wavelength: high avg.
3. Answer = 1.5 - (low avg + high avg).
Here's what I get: 0.802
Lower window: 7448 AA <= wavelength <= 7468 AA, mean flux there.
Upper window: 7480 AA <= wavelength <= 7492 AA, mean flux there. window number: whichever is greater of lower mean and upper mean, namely 2.91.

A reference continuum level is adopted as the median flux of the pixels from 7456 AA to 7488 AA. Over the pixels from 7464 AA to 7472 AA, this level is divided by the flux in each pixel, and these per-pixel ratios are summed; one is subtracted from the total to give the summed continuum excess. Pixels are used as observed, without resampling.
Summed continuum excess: 1.0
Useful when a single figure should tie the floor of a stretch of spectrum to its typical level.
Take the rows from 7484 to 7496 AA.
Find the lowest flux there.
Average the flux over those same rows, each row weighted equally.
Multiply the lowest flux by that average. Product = 8.11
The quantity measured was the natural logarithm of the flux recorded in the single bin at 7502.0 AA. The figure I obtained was 1.06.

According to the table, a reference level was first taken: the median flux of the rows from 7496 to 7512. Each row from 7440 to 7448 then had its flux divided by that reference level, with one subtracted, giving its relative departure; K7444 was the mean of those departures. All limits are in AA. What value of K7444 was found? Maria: -0.024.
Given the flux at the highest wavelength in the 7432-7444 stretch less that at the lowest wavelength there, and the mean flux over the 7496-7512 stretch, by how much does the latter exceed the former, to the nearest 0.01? 2.90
